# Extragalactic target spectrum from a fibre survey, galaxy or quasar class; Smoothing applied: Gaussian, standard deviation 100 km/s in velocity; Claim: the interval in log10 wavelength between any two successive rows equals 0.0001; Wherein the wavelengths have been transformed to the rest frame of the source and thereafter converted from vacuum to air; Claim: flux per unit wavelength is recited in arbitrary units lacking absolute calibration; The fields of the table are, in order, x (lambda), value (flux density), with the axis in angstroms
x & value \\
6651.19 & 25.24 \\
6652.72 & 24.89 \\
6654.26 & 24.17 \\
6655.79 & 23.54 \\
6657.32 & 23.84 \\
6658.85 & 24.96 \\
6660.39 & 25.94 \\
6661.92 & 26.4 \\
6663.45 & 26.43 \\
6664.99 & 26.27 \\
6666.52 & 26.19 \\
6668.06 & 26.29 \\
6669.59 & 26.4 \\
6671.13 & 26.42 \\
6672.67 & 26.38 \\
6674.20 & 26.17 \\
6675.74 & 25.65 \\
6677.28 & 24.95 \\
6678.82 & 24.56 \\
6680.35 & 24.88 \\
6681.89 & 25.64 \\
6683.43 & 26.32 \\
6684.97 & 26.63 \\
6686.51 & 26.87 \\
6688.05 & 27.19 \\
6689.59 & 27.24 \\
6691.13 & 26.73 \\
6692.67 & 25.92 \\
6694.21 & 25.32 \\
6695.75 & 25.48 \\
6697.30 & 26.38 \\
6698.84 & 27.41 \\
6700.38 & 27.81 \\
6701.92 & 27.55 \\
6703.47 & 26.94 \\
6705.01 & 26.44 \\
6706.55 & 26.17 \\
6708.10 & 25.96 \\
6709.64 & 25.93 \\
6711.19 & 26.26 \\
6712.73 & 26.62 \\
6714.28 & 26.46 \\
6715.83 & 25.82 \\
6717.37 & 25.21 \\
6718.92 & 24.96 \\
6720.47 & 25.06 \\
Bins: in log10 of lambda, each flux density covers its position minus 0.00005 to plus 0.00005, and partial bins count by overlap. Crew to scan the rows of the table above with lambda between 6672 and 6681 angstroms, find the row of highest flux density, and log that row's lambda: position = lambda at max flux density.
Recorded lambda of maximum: 6672.67 angstroms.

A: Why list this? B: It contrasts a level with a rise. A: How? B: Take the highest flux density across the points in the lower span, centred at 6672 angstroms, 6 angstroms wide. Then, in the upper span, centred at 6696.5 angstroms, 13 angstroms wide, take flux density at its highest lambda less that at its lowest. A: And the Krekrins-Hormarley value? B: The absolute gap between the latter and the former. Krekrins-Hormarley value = 25.6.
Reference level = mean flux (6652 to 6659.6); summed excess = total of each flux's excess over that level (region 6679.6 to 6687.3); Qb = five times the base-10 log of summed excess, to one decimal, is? 4.8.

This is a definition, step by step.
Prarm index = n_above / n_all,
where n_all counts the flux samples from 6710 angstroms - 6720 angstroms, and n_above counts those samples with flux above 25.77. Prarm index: 0.67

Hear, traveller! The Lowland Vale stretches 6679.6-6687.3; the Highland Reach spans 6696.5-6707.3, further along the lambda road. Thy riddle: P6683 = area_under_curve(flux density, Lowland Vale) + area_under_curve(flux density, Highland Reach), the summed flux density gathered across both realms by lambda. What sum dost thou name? 492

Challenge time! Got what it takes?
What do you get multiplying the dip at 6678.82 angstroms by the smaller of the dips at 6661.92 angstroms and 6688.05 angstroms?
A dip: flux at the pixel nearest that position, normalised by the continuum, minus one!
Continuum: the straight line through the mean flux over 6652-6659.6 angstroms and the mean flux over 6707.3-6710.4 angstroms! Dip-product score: -0.0013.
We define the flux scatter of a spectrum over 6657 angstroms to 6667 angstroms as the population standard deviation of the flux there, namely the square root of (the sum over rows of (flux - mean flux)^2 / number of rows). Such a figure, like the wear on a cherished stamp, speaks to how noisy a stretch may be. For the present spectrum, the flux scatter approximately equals 0.90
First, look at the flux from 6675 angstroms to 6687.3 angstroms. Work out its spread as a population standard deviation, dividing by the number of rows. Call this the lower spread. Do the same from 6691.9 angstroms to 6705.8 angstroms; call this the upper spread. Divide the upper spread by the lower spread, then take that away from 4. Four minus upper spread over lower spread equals 2.94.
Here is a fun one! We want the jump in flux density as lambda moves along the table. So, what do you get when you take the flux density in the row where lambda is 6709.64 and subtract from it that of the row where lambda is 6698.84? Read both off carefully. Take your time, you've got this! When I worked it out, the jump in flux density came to -1.5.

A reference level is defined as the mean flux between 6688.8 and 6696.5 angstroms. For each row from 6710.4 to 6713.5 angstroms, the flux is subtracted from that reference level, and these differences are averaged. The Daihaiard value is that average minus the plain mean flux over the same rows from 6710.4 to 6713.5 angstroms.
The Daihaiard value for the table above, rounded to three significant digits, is -26.7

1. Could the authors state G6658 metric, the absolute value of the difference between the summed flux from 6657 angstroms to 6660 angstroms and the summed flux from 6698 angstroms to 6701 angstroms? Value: 6.4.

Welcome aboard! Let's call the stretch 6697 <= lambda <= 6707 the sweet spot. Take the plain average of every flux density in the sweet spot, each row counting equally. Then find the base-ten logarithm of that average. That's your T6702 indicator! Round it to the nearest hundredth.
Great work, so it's 1.43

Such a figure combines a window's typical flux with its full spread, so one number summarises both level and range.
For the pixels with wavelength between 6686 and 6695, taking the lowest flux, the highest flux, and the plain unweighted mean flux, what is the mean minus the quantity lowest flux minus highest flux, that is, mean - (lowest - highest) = 28.5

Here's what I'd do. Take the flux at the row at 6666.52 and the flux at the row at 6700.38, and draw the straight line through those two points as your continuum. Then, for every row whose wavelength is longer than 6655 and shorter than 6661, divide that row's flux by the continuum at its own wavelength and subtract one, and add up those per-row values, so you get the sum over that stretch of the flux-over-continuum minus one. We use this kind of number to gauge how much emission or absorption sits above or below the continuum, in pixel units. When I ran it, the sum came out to -0.19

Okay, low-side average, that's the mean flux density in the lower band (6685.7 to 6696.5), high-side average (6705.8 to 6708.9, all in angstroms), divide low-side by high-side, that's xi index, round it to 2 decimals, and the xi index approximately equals 1.01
